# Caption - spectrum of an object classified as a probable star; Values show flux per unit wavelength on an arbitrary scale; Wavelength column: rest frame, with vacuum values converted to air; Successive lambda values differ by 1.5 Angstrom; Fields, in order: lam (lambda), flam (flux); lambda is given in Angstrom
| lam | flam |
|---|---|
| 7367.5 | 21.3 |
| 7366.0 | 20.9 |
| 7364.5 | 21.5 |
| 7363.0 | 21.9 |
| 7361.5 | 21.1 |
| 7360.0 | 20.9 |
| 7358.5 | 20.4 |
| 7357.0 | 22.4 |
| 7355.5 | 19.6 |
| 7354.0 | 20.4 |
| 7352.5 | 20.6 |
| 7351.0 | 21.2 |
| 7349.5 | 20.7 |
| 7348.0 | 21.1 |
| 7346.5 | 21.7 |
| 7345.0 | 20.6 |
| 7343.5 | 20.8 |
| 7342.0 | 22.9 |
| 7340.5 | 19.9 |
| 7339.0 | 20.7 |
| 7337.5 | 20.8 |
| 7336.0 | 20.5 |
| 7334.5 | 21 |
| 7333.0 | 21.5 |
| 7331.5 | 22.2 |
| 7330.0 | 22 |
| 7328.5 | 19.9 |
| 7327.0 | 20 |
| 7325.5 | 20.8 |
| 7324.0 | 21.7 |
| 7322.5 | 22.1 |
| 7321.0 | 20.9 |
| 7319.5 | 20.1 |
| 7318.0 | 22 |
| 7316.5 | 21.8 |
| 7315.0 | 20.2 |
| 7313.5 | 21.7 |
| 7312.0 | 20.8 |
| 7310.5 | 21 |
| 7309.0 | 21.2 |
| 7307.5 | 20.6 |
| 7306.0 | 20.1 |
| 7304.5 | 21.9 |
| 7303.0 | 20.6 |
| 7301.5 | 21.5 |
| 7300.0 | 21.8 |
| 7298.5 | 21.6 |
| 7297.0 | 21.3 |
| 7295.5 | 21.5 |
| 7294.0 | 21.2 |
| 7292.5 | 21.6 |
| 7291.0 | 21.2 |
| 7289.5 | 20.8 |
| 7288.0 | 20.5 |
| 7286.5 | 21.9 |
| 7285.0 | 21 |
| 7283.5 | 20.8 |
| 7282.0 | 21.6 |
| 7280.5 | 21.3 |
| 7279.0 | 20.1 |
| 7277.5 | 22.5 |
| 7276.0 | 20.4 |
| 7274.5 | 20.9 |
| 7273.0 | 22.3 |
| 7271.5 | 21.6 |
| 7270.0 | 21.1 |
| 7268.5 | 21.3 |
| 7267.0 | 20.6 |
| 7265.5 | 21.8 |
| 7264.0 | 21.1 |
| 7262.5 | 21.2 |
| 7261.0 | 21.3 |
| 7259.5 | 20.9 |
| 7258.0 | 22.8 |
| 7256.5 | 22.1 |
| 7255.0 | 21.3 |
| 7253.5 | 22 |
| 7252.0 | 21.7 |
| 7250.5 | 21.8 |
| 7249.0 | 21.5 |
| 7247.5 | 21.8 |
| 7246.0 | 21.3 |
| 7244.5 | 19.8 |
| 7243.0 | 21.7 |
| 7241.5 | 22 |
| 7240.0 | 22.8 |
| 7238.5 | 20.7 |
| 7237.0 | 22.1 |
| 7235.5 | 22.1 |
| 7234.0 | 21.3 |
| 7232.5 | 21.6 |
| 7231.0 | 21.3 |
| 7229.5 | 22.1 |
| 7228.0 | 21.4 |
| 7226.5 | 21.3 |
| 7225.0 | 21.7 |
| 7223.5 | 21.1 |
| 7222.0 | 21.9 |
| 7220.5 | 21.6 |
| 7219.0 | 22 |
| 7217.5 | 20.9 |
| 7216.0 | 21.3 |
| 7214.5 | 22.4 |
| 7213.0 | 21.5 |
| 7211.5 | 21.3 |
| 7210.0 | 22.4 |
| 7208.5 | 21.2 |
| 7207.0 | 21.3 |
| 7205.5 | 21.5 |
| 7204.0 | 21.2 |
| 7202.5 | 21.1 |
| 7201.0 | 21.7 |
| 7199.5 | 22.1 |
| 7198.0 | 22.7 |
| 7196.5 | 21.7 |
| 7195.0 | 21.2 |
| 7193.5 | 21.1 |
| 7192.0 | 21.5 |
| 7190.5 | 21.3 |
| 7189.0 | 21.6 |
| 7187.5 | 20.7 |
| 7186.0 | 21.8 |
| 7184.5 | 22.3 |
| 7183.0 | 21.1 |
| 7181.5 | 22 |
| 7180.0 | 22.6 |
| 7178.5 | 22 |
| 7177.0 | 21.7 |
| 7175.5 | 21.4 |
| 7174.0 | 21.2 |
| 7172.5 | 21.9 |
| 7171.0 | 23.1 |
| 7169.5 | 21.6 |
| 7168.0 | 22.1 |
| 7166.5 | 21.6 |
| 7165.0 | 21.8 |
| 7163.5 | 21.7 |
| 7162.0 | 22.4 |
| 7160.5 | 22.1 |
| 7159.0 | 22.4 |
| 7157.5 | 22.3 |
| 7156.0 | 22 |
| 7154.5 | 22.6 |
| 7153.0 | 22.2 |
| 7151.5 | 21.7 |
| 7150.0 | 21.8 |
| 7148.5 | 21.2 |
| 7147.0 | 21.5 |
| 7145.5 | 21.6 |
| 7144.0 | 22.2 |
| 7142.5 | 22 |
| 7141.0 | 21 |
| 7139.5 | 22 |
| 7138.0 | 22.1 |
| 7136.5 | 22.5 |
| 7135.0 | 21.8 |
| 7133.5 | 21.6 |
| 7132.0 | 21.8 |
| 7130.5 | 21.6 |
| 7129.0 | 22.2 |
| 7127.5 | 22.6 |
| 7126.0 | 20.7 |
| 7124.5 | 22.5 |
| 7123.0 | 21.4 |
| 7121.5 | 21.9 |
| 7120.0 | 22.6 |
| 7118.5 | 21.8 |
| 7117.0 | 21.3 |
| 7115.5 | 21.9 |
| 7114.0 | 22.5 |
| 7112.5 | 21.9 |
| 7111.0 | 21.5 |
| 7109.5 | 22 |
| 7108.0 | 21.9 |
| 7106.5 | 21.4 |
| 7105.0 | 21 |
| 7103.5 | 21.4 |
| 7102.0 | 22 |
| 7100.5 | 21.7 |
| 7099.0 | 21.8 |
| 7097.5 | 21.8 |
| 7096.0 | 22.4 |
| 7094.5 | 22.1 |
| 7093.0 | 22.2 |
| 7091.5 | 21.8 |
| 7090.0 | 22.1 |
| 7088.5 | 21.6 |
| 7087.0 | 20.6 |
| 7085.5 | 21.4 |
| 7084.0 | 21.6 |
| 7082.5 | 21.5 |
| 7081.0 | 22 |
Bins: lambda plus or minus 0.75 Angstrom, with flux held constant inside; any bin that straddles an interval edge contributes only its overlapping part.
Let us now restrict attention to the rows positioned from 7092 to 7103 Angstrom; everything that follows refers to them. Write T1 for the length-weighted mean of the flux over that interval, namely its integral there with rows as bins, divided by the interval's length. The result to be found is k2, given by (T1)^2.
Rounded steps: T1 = 22.0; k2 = 483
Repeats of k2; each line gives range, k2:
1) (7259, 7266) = 452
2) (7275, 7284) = 446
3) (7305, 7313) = 433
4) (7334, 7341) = 424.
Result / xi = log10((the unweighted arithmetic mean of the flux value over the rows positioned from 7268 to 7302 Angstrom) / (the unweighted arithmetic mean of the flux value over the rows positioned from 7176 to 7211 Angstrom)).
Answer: -0.007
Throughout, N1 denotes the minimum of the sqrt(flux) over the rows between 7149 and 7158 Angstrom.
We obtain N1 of 4.658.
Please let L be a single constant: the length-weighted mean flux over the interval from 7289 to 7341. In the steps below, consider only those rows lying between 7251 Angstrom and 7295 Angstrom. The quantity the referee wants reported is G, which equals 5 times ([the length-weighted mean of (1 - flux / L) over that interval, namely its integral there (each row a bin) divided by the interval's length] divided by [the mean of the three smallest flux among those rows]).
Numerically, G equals -0.003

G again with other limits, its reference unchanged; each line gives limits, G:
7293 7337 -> -0.001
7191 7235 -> -0.005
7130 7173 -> -0.009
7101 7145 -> -0.008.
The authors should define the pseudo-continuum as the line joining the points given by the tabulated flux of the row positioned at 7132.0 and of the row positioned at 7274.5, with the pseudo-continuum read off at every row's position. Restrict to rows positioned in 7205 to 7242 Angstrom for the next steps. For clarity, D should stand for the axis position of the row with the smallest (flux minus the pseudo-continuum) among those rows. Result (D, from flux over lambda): 7238.5 Angstrom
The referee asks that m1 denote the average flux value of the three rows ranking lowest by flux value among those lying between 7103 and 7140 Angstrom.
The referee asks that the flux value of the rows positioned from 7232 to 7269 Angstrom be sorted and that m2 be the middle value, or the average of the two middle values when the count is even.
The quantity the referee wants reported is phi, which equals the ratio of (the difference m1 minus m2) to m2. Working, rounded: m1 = 21.0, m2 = 21.6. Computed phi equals -0.028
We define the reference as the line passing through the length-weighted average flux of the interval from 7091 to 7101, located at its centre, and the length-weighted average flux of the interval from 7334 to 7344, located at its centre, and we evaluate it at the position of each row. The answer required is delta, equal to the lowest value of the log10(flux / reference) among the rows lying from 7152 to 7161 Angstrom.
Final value 0.005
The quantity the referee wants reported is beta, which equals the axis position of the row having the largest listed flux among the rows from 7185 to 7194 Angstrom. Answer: 7186.0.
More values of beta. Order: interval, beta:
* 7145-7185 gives 7171.0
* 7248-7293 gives 7258.0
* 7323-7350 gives 7342.0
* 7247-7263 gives 7258.0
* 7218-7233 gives 7229.5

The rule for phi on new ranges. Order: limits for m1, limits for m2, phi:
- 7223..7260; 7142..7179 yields -0.065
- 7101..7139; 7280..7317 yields -0.009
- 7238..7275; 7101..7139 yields -0.070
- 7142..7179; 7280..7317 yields 0.003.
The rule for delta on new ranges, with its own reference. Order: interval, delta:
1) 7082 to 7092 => -0.029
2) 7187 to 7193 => -0.018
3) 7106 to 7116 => -0.011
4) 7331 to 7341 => -0.022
